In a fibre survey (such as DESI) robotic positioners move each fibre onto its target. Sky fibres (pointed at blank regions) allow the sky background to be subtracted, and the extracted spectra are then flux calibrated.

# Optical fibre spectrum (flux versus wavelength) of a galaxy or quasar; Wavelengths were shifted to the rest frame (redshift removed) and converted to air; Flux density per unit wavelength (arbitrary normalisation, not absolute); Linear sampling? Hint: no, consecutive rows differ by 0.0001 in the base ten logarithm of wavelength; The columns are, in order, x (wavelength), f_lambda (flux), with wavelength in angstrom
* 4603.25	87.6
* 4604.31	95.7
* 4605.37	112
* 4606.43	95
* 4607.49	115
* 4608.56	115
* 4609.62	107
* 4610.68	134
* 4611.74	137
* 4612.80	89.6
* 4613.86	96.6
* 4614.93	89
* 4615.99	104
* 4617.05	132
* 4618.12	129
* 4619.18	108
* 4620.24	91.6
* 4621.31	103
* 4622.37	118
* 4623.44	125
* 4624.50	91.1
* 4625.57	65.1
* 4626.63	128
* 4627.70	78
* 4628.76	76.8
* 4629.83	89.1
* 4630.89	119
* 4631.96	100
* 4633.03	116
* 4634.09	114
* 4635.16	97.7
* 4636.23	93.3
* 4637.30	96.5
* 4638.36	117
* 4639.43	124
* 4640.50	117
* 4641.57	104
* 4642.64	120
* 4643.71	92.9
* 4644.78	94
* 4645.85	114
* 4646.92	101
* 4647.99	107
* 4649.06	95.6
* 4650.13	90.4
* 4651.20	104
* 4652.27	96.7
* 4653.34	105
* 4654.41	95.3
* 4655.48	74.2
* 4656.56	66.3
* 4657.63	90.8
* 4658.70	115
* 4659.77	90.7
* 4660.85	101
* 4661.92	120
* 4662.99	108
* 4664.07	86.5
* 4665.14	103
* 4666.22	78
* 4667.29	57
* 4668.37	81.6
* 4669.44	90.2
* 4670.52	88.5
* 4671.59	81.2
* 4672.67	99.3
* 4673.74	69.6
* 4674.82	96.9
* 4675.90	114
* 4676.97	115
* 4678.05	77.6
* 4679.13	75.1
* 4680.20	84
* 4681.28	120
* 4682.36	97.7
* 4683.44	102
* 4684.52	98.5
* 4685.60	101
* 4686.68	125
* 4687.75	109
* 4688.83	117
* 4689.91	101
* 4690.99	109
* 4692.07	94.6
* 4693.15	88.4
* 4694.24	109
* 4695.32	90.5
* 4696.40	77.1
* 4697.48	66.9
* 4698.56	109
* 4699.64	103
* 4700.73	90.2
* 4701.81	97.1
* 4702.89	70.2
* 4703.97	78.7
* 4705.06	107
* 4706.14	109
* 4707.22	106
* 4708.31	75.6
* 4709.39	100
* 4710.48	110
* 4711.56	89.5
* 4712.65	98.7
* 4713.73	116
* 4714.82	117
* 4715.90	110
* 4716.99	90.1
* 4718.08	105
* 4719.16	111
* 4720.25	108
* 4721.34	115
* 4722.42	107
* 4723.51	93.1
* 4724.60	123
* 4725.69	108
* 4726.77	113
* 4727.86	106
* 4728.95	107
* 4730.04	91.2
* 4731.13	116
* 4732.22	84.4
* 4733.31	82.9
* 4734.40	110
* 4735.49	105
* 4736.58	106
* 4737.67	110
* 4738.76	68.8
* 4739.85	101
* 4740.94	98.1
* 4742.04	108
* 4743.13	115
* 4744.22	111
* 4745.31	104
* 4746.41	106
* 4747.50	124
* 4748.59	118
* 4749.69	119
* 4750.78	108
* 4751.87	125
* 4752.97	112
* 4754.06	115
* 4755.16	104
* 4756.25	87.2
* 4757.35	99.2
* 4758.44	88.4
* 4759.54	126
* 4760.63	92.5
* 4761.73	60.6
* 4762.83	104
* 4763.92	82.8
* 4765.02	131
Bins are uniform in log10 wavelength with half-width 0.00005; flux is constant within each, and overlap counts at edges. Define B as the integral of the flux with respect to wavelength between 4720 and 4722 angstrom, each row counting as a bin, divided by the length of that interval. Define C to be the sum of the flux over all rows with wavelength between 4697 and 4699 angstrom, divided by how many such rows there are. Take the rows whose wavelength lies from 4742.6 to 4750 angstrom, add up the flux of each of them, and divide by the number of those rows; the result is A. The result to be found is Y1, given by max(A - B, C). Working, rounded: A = 114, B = 112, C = 88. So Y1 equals 88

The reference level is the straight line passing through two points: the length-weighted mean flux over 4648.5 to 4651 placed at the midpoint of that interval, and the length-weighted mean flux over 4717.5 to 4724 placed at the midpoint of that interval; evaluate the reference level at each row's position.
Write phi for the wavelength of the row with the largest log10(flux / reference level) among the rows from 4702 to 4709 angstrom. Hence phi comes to 4706.14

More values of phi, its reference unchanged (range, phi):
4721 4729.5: 4724.60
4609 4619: 4611.74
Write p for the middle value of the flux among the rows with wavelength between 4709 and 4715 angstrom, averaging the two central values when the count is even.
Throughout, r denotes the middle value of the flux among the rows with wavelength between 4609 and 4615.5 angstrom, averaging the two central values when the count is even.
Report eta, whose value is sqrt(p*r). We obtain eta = 103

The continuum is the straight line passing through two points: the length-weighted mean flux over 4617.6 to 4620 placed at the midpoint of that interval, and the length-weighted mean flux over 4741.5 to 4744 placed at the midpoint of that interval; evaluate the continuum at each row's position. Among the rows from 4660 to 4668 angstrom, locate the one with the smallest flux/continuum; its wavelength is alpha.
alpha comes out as 4667.29 angstrom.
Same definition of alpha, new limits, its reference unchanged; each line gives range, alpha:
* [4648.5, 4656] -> 4655.48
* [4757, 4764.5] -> 4761.73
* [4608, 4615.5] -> 4614.93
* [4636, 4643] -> 4636.23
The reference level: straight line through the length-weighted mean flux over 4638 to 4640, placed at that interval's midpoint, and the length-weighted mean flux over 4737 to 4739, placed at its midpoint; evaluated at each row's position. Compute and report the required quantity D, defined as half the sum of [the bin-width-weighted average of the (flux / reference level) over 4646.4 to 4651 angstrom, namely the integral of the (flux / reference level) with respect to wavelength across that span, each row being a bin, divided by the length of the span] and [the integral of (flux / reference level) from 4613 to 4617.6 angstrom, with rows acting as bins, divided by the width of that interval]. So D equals 0.83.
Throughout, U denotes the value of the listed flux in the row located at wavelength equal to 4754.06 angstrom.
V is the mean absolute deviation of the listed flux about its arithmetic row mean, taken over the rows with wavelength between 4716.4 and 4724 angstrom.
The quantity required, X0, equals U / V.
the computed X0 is 16.0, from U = 115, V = 7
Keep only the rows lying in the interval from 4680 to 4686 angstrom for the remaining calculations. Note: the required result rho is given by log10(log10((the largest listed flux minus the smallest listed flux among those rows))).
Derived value 0.192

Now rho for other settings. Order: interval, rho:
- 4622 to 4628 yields 0.255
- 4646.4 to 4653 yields 0.086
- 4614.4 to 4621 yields 0.213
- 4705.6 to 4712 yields 0.187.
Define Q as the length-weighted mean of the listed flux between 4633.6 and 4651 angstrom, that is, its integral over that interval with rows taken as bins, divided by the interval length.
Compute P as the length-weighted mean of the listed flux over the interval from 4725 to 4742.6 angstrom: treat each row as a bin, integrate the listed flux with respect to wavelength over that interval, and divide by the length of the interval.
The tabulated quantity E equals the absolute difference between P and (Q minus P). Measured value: 97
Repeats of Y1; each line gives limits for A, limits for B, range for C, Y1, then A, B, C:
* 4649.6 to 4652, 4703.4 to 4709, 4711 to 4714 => 101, 97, 95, 101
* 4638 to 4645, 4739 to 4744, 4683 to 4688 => 107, 110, 104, 107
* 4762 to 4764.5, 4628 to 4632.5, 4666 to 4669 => 72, 93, 95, 72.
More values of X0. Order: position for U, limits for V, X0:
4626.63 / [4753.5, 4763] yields 9.4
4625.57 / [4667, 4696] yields 5.1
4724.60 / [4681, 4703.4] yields 11.0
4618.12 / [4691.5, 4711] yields 10.5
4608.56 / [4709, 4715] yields 12.6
